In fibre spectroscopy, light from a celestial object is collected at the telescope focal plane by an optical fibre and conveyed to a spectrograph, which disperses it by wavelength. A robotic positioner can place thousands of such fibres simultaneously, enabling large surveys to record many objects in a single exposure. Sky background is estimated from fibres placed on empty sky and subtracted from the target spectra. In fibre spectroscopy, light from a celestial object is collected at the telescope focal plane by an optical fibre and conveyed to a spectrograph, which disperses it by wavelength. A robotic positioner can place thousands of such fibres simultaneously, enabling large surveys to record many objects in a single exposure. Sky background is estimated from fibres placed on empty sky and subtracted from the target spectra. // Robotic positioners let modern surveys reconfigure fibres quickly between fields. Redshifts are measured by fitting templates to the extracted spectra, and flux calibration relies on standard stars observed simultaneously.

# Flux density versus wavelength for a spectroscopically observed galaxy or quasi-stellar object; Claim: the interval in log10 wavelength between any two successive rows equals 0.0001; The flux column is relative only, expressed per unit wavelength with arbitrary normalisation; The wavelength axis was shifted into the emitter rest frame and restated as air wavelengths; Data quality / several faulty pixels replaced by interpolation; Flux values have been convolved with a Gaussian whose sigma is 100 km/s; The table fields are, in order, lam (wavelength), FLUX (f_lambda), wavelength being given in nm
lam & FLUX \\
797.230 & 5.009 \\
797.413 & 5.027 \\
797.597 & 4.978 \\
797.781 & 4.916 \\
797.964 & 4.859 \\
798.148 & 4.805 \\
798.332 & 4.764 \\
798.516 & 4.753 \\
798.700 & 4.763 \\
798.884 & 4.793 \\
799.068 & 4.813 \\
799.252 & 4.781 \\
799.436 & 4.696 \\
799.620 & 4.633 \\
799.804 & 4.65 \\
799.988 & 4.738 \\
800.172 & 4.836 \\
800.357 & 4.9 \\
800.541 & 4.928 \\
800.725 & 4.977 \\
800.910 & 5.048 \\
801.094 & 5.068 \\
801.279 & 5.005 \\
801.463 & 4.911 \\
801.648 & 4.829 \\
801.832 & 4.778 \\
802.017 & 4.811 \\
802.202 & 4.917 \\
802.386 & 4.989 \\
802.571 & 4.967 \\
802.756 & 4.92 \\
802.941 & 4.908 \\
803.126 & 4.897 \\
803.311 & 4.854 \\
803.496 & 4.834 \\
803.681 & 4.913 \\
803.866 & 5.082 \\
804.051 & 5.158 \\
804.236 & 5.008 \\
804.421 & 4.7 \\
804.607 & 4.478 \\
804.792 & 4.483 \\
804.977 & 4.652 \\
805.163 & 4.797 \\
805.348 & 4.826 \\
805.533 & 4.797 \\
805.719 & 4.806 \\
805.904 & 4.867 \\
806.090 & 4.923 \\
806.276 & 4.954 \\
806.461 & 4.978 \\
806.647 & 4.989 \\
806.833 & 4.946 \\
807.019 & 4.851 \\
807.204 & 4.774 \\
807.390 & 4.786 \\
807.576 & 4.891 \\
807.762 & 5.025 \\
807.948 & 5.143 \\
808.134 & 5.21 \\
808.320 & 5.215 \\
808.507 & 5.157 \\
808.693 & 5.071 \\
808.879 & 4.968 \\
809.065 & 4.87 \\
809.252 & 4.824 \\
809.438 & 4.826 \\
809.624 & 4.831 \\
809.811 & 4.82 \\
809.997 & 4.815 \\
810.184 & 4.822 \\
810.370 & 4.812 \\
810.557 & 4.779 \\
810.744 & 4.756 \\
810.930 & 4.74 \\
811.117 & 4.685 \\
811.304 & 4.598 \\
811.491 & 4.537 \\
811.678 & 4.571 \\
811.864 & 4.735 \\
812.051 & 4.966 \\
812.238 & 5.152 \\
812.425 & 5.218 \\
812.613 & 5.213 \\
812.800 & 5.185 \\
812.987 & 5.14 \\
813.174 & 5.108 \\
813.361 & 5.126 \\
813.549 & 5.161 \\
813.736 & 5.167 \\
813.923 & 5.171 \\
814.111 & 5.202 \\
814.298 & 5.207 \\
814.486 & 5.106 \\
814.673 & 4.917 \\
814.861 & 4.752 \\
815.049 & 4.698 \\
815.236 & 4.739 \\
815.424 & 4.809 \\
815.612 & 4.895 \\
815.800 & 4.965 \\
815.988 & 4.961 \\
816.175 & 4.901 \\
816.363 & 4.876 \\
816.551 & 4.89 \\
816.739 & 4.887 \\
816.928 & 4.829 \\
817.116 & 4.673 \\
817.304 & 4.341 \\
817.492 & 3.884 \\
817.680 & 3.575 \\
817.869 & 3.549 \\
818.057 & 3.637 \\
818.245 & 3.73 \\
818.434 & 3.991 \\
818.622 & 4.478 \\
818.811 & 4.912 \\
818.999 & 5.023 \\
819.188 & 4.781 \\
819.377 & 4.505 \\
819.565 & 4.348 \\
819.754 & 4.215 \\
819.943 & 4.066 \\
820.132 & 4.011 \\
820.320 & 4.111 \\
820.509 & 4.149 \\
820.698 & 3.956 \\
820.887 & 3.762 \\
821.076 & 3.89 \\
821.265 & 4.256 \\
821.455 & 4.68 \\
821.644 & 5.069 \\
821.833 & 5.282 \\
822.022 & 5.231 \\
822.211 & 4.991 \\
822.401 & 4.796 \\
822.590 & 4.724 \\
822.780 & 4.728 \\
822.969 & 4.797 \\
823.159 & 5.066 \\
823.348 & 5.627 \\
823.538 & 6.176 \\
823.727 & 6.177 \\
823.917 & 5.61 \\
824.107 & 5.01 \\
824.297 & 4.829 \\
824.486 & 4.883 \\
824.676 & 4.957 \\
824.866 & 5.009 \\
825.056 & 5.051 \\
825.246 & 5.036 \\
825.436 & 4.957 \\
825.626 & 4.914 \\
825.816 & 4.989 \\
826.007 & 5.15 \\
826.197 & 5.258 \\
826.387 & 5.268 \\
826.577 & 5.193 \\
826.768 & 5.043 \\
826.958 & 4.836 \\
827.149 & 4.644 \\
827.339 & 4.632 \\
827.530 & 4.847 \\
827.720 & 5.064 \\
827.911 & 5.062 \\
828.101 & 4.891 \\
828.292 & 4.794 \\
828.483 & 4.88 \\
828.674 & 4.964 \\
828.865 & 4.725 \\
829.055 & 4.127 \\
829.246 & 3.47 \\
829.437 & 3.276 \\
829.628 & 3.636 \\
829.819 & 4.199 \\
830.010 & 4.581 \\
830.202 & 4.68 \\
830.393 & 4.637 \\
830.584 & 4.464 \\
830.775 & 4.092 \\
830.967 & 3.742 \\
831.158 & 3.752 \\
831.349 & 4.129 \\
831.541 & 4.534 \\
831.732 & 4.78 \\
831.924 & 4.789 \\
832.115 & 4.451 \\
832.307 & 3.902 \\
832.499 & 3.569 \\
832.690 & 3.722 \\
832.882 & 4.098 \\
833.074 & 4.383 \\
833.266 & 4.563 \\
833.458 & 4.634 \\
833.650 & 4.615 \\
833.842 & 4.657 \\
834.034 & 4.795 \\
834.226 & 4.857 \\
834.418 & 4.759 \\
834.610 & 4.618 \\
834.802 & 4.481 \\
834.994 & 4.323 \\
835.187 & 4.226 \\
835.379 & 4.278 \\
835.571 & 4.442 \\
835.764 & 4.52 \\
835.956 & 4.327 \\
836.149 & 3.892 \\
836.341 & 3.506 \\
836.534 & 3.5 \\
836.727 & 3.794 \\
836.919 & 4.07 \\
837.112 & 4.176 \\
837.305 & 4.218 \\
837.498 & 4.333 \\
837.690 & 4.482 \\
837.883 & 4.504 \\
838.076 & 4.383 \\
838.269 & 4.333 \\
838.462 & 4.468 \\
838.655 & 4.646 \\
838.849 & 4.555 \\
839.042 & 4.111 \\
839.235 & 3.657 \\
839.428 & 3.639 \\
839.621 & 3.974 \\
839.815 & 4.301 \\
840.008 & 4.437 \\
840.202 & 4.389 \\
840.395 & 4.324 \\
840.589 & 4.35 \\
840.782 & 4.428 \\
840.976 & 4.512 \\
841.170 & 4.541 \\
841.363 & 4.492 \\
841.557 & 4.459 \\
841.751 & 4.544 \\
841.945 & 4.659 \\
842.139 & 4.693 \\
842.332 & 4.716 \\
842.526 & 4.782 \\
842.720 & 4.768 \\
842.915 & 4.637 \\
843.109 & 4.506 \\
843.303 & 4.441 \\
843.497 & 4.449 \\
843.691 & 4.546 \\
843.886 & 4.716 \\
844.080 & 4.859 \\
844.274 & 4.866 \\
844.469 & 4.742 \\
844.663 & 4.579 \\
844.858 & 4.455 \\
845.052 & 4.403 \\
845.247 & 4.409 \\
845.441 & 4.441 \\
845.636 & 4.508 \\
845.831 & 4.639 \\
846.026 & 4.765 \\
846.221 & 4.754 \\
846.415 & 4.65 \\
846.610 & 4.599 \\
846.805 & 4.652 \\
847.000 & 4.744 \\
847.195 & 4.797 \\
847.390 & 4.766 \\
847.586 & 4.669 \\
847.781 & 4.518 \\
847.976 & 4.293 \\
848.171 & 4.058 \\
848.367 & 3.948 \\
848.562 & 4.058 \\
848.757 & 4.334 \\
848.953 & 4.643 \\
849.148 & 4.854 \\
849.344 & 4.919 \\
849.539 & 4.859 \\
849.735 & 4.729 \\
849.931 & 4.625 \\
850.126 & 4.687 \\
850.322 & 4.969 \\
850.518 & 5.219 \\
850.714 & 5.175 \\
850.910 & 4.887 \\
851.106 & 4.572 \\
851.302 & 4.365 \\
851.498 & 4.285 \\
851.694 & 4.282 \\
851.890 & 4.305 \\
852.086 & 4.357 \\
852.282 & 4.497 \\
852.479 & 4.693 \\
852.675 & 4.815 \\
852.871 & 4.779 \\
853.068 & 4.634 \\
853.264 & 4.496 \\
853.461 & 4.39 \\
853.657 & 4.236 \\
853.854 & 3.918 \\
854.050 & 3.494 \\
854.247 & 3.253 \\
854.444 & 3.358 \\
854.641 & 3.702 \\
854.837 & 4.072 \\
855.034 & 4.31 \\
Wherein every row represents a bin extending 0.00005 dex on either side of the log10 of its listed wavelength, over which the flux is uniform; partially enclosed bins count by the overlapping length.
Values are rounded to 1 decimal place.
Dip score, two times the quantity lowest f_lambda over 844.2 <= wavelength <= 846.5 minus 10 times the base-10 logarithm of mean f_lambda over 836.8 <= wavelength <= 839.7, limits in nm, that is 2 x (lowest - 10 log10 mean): -3.7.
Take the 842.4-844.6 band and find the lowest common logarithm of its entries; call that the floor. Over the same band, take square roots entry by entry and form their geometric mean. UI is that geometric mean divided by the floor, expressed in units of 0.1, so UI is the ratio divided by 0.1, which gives 33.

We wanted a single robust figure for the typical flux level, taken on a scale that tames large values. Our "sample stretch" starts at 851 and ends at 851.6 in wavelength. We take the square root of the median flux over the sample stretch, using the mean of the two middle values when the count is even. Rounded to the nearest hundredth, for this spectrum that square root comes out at 2.09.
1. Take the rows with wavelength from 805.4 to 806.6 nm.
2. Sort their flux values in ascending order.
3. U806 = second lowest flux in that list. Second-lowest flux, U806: 4.806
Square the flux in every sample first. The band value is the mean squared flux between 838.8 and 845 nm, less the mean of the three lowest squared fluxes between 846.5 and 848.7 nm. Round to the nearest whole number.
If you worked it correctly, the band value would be 4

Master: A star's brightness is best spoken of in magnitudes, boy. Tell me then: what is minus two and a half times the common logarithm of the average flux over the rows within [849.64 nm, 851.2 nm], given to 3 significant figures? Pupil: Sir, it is -1.72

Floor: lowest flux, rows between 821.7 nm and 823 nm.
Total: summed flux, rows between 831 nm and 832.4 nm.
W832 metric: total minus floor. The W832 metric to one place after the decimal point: 25.6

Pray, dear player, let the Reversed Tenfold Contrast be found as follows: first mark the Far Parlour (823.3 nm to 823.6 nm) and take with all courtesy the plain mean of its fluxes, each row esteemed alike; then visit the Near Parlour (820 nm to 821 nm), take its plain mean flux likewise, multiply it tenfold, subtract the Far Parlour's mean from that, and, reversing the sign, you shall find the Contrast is -34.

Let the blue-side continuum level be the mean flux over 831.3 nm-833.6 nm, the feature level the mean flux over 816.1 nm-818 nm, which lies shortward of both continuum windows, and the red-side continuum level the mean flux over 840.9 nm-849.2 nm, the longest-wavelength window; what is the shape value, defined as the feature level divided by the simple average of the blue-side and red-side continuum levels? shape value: 1.00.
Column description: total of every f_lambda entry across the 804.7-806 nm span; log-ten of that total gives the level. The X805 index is 1.52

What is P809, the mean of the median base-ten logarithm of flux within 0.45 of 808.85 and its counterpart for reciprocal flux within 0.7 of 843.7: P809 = 0.4581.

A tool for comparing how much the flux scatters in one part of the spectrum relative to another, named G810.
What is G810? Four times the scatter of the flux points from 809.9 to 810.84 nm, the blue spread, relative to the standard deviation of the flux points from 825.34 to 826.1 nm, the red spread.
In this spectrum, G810 1.1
